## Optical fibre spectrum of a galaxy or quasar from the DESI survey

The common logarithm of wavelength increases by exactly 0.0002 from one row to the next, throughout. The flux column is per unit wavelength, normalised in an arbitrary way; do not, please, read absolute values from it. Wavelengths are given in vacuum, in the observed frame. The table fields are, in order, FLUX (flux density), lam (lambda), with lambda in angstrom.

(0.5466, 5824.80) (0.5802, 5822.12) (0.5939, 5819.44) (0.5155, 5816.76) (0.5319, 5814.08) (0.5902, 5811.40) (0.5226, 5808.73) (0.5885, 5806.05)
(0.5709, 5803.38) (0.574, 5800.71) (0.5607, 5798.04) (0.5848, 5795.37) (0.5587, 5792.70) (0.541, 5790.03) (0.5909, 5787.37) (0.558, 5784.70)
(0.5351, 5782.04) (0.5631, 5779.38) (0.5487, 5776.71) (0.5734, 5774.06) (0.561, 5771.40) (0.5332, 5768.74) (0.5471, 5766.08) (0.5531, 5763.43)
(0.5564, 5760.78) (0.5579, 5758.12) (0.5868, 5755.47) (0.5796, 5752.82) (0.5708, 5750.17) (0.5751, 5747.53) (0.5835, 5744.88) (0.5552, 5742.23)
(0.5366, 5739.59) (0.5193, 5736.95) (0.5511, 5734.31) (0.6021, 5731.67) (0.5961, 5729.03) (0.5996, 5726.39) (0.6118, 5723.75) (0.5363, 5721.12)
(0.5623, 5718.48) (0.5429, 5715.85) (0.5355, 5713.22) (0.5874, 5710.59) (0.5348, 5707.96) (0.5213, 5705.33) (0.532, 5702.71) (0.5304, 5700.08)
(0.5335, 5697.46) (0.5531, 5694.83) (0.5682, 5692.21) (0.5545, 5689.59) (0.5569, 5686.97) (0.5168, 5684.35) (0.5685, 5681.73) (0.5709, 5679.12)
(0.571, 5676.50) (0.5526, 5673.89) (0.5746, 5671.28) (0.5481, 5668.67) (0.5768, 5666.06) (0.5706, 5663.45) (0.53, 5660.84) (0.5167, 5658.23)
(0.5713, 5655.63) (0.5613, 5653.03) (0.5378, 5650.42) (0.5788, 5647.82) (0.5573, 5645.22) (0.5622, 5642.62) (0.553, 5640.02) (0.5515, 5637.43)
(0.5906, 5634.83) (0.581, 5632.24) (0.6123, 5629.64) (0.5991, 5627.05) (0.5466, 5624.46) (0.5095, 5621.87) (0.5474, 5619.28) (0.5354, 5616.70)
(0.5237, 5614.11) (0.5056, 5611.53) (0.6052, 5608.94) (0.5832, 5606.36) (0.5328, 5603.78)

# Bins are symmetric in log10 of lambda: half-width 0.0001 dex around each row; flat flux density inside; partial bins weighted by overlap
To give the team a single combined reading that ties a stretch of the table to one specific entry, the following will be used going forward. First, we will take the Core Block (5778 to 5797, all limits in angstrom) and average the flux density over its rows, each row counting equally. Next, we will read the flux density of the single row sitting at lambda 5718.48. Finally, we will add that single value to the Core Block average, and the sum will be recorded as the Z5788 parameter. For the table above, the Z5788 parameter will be 1.12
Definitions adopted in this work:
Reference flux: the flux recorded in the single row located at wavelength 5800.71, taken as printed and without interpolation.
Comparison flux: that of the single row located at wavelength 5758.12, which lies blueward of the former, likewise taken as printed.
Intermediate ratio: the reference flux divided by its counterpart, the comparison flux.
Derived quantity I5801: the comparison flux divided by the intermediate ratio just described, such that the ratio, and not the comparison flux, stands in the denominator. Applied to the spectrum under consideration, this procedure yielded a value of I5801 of 0.54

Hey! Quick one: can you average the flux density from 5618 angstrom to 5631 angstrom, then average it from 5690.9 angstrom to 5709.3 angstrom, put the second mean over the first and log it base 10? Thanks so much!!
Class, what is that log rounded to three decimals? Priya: -0.019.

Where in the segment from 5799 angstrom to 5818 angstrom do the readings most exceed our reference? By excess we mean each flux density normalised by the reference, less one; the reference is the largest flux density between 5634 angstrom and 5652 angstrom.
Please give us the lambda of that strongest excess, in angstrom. 5811.40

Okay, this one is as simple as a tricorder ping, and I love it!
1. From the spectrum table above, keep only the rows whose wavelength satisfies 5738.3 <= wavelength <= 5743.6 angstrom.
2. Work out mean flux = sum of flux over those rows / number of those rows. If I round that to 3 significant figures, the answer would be 0.546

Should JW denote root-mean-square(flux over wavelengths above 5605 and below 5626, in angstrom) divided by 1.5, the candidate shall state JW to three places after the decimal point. 0.364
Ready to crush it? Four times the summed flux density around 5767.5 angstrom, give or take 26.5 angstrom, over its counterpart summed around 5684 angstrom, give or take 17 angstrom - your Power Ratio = 6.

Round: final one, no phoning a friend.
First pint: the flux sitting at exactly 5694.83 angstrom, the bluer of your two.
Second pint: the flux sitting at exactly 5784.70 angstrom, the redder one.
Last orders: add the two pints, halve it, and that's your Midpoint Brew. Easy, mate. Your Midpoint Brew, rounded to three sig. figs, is 0.556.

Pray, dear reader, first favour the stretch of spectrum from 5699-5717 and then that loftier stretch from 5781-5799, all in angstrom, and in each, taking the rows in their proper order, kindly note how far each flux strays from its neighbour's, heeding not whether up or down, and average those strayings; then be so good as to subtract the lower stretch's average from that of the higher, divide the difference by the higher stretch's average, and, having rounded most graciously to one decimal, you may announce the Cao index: 0.2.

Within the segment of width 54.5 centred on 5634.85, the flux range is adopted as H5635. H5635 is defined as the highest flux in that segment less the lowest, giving 0.107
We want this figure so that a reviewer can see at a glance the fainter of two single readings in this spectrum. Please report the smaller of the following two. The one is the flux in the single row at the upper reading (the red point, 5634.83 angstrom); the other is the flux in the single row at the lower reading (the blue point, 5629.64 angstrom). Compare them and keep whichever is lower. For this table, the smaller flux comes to 0.59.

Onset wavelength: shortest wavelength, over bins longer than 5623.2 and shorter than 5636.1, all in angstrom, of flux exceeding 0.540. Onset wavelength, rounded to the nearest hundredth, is 5624.46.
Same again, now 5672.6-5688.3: 5673.89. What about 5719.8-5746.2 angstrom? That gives 5723.75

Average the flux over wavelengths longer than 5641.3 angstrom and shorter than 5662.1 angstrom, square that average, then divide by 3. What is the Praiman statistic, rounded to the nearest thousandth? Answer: 0.102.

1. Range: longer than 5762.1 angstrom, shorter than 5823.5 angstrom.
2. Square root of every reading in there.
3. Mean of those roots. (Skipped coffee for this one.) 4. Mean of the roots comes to 0.748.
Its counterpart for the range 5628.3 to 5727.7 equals 0.747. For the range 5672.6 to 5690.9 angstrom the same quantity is 0.745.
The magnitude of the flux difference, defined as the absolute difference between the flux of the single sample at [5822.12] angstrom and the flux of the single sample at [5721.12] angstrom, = 0.044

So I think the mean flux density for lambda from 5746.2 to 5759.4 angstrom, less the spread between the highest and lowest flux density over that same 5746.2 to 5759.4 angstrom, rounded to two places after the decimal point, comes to 0.55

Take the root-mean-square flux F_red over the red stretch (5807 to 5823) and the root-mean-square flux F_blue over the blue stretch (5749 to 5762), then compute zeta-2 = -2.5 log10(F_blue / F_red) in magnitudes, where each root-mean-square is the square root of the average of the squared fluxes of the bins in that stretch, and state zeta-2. -0.026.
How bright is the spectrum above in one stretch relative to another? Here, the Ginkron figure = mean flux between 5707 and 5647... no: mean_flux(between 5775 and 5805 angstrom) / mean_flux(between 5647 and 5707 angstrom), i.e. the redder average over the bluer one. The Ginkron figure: 1.02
